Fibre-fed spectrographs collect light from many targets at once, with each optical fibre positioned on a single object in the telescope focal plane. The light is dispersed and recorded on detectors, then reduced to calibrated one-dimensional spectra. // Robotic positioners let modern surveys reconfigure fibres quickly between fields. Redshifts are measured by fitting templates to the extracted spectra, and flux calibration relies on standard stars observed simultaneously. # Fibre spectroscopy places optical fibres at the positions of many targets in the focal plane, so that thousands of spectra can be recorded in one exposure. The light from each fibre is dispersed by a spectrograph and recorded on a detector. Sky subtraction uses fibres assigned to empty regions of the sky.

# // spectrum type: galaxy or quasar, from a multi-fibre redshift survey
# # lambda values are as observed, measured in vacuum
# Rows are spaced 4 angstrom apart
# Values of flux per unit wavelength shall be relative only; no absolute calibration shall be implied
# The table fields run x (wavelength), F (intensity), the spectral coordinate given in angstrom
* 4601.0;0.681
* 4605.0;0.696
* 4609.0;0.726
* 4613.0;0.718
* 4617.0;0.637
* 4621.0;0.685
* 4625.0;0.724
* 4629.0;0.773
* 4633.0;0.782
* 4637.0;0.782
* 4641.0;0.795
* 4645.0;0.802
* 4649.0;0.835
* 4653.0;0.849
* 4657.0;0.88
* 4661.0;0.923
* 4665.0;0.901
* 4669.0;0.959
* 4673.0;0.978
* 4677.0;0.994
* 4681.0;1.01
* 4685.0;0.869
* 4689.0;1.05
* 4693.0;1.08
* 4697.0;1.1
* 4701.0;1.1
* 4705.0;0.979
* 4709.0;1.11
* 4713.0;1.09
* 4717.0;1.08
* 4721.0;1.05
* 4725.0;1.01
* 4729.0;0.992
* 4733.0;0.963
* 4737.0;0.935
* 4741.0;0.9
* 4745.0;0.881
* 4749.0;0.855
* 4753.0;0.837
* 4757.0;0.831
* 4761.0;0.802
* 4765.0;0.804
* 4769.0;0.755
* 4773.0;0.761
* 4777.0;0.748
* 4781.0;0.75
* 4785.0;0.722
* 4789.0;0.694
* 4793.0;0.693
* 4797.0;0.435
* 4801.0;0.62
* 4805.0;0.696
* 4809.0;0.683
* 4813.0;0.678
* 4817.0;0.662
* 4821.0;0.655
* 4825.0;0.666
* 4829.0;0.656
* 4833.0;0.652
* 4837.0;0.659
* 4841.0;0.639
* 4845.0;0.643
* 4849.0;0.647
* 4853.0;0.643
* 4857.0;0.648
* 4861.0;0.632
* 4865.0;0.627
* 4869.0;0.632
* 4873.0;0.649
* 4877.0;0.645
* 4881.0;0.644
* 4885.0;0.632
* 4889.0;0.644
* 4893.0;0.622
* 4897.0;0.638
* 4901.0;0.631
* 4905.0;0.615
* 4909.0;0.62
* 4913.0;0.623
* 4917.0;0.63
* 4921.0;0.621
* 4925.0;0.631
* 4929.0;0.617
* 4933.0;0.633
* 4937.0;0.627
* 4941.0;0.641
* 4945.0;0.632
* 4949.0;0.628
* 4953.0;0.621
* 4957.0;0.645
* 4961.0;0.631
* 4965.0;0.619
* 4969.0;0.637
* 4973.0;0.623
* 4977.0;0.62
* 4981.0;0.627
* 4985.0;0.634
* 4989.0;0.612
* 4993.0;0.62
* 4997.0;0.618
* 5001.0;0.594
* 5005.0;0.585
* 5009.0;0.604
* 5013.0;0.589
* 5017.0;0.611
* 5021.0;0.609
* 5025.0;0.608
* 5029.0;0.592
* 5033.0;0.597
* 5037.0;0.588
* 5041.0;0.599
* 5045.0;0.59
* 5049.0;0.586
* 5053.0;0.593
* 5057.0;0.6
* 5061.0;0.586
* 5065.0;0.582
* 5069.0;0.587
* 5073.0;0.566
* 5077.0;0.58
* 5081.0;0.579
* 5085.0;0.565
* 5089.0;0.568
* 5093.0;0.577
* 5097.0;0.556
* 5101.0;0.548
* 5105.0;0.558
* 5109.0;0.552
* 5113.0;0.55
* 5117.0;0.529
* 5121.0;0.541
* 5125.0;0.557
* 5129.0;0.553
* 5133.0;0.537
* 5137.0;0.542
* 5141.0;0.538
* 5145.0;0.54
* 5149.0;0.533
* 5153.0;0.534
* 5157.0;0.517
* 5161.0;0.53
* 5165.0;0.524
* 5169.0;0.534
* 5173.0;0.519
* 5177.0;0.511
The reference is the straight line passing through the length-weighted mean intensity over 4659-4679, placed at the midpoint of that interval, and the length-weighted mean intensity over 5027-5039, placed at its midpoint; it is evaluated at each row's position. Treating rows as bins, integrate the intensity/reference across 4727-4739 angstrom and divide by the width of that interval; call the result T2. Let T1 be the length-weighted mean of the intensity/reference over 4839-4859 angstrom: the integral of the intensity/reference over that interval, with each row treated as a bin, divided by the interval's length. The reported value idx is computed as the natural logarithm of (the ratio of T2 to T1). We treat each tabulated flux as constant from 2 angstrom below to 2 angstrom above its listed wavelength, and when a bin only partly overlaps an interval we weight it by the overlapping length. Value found 0.26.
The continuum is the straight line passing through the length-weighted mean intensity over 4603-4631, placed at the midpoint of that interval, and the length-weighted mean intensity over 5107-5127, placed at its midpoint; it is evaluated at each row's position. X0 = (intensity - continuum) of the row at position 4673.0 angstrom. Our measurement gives 0.288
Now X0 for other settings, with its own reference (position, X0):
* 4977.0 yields 0.029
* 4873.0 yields 0.024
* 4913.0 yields 0.011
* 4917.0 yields 0.019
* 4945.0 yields 0.030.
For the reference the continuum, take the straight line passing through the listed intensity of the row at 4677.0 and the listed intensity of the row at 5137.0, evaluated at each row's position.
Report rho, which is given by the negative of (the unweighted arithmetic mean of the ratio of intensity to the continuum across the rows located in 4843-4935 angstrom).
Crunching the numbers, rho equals -0.81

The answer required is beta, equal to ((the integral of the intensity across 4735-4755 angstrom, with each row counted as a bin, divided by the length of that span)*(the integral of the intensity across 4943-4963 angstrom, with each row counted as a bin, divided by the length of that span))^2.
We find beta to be 0.31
